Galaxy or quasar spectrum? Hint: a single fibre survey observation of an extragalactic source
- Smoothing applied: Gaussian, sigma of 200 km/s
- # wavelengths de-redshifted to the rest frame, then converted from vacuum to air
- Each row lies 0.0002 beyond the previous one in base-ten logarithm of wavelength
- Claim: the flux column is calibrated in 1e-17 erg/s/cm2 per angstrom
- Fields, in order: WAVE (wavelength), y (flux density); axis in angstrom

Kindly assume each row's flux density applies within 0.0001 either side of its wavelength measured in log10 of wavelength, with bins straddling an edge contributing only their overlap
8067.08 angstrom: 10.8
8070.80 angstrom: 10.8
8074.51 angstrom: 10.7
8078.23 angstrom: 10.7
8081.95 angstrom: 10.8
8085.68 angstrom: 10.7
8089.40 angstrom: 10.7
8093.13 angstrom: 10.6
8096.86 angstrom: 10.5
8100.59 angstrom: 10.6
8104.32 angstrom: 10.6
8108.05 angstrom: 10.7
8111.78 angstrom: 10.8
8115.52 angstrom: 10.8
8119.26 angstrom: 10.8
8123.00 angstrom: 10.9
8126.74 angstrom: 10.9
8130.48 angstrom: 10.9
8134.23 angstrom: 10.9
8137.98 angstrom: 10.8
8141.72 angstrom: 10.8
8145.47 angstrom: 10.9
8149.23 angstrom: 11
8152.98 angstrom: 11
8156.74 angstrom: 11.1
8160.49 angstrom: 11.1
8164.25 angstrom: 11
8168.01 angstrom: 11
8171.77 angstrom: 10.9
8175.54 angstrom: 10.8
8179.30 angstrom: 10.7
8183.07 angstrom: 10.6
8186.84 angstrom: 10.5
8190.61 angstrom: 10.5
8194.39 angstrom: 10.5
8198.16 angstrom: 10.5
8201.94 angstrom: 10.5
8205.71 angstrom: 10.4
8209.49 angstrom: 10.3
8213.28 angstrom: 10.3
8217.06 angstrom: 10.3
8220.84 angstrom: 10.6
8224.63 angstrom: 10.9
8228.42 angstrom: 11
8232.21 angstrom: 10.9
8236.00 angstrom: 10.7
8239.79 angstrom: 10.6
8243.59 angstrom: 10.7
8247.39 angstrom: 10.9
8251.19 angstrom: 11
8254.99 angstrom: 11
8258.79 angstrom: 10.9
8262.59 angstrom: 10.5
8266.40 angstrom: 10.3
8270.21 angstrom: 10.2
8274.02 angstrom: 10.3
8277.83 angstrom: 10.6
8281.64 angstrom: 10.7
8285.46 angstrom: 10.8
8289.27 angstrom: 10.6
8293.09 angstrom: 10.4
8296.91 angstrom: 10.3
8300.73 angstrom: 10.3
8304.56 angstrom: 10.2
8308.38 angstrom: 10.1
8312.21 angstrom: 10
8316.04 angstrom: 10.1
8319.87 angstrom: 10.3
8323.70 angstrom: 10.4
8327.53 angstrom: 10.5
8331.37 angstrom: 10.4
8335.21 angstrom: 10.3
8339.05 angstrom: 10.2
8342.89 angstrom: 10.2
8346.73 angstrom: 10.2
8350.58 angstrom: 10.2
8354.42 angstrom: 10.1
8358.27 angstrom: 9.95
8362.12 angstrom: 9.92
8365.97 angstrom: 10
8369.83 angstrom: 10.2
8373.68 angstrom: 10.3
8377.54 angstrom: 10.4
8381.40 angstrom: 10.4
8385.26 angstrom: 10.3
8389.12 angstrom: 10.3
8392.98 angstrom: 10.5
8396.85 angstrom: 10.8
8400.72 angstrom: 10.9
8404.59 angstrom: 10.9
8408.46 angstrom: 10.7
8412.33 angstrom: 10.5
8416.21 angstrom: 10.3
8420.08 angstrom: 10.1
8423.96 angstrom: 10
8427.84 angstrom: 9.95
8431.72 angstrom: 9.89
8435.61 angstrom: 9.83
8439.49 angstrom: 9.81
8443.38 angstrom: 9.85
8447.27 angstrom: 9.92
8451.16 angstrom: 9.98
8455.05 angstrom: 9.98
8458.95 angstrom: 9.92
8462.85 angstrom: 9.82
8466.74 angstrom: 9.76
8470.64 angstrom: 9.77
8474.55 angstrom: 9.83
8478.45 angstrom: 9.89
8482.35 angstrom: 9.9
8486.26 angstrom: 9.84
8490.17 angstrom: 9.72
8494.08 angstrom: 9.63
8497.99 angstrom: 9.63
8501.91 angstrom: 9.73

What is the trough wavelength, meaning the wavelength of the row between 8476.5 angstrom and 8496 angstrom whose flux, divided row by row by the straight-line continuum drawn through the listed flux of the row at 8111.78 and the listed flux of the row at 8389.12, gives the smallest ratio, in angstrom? 8494.08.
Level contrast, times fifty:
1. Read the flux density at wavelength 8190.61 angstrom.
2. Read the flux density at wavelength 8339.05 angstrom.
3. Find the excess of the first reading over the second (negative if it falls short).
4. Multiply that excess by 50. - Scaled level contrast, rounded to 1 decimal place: 15.0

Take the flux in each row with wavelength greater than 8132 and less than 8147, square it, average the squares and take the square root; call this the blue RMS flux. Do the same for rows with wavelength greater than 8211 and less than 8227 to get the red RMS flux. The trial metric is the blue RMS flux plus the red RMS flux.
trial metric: 21.4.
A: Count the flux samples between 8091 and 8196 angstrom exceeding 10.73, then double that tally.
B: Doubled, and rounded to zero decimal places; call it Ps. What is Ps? 36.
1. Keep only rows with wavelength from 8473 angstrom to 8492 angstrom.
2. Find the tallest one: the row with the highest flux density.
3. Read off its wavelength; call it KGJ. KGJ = 8482.35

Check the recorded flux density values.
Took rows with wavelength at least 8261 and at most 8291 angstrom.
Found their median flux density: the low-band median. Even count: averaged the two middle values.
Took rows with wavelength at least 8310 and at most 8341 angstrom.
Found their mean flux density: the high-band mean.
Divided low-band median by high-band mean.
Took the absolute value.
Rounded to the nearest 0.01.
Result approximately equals 1.03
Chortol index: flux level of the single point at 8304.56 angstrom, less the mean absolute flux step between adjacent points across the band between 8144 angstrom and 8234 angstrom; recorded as 10.12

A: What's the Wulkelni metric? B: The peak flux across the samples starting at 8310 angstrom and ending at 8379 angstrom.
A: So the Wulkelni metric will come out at 10.5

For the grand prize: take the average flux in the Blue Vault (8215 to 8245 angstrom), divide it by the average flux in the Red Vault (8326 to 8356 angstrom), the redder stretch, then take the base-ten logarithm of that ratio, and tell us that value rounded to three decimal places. 0.019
